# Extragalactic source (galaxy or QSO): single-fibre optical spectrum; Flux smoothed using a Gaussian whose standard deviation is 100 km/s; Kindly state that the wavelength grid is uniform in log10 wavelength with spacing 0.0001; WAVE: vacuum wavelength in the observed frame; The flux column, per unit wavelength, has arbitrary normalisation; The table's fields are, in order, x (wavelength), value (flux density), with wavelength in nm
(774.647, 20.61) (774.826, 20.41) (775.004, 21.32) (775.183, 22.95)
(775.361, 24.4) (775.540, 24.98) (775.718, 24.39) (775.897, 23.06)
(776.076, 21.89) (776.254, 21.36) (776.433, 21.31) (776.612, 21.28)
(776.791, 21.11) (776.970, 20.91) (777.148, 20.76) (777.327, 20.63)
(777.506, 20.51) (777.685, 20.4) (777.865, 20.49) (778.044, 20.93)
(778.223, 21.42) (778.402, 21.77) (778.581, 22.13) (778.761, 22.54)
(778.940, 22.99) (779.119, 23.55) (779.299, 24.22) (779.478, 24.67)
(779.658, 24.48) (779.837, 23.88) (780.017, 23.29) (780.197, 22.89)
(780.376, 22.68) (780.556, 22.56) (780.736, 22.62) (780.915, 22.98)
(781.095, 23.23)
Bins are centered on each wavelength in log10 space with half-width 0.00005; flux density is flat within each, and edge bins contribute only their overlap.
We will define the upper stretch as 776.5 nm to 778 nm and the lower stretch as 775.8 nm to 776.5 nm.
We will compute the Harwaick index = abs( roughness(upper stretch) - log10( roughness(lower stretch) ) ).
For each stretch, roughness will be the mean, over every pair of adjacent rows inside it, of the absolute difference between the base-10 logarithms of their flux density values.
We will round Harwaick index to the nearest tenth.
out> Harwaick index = 1.9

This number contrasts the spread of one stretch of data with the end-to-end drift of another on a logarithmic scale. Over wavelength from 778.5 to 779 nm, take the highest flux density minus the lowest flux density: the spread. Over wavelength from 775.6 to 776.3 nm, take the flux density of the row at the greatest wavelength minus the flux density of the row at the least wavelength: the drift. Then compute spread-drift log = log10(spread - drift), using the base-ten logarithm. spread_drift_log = 0.59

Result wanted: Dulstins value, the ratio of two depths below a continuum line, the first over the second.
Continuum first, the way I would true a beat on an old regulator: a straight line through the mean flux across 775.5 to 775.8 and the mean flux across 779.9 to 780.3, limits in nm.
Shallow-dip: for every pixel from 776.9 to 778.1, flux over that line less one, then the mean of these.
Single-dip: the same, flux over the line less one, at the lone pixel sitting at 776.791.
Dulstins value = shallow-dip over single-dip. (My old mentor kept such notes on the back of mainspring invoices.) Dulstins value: 1.1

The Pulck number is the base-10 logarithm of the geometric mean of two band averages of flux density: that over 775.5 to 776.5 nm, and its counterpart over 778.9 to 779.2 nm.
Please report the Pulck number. 1.36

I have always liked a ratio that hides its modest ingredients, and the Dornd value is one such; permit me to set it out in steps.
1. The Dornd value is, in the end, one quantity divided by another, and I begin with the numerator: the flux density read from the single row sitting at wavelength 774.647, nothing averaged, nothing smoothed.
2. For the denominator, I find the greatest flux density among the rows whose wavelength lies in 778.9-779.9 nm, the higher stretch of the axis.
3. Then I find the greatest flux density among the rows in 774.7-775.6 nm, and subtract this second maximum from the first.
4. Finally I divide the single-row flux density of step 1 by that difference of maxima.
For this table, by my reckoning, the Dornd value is -66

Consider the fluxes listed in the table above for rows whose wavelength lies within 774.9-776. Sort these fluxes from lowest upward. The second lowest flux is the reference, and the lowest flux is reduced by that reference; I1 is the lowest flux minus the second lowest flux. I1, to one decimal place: -1.6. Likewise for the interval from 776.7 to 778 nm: -0.1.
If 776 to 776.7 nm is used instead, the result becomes 0.0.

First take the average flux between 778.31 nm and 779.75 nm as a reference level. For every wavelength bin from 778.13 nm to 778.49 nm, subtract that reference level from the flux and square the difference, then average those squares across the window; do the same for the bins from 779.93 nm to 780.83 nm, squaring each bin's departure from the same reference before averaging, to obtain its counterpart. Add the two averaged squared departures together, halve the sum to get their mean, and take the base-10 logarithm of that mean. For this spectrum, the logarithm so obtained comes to 0.2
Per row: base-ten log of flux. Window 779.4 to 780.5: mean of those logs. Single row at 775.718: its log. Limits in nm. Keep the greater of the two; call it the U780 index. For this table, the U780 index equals 1.39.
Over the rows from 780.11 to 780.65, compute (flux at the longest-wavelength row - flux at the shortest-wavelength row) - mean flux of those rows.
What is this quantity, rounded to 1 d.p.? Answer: -23.0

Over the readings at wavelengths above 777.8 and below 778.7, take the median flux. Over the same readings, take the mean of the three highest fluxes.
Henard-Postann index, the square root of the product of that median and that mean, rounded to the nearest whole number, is 22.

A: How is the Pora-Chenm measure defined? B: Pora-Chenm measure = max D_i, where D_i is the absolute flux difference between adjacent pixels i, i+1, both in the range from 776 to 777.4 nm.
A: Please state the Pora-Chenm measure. 0.53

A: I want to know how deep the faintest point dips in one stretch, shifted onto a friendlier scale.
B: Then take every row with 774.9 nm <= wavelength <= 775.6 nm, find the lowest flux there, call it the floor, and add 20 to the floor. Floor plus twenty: 41.3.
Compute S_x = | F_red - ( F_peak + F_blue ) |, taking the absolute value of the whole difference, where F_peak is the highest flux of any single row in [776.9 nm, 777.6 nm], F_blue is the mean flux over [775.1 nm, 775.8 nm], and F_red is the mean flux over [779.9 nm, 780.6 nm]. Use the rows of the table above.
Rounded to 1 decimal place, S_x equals 22.2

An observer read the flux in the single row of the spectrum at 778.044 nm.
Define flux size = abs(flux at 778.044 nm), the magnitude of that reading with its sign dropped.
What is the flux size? 20.9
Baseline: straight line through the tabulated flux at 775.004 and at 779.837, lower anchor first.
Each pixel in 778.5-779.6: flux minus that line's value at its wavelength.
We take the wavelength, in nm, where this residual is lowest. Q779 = 778.581 nm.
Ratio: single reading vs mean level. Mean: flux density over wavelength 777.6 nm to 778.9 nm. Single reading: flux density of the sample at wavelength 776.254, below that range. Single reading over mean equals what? 1.00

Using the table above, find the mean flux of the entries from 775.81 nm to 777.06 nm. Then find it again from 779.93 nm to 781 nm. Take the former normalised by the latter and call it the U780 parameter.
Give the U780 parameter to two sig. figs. 0.94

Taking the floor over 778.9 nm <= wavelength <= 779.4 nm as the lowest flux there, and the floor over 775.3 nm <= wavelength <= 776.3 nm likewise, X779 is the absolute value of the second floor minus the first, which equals 1.6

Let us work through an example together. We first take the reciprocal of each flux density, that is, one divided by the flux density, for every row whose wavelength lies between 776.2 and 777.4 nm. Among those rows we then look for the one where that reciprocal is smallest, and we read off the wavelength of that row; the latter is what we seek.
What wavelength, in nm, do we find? 776.254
